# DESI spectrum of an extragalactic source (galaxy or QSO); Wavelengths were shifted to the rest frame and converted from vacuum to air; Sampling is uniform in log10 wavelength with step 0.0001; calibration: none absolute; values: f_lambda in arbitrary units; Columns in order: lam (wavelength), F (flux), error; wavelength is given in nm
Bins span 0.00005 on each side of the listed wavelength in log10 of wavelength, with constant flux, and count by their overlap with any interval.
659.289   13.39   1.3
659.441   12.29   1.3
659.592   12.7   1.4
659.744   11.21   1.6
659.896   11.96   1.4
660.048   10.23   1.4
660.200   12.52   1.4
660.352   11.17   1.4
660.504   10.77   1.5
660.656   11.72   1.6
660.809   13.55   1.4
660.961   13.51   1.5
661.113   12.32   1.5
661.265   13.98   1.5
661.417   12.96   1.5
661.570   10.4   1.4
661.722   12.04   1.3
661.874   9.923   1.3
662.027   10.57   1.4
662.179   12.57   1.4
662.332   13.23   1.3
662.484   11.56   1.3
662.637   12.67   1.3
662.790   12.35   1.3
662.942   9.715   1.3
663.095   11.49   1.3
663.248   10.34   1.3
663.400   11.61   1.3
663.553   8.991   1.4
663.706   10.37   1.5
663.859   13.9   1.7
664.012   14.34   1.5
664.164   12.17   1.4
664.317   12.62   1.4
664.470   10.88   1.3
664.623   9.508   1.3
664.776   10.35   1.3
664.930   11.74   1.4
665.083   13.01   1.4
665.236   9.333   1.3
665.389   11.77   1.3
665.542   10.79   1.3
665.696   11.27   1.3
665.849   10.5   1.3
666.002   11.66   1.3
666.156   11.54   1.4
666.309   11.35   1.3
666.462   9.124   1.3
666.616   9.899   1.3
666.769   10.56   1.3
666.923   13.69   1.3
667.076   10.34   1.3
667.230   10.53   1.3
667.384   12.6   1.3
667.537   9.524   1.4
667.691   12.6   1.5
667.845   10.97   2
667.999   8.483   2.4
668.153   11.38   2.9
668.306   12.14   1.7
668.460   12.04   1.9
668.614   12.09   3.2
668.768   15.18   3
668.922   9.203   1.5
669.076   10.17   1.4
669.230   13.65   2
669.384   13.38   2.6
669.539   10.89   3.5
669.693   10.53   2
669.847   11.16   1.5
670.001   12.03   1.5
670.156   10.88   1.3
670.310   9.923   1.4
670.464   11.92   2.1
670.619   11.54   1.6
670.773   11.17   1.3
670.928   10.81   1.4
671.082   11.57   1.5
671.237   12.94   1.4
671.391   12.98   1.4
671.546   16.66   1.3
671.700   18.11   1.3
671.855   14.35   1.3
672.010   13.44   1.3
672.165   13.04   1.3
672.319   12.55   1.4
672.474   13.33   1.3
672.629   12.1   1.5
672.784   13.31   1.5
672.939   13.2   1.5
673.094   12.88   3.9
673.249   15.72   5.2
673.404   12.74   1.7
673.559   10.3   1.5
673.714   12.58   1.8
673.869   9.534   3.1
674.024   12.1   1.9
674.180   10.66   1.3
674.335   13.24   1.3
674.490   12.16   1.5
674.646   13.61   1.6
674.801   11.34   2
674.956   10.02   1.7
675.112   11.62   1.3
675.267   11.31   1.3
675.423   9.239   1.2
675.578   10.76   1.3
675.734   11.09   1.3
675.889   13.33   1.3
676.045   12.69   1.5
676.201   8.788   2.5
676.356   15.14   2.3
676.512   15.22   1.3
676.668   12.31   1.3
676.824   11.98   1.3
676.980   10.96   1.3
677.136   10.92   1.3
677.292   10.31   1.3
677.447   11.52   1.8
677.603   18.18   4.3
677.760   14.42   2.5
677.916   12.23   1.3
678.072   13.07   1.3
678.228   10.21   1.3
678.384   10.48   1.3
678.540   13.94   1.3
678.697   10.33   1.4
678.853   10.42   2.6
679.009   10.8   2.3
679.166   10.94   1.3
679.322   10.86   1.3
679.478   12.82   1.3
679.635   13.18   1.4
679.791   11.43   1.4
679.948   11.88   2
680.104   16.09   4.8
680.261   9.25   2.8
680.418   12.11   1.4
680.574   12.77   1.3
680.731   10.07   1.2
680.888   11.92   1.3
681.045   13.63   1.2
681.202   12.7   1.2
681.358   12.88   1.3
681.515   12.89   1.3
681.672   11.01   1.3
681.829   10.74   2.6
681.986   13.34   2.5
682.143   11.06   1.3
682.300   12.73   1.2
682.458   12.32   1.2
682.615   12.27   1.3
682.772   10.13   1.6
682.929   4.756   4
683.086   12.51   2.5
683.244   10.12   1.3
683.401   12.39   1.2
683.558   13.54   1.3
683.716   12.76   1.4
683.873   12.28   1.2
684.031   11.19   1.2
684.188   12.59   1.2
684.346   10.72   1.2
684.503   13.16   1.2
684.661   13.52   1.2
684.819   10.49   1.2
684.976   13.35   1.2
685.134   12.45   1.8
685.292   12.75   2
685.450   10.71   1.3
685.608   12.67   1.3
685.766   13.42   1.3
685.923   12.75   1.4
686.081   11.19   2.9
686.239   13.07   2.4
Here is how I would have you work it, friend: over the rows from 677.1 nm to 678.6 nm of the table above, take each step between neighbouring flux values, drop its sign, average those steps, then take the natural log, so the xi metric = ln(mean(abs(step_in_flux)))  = 0.89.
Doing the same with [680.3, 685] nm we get 0.60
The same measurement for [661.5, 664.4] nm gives 0.43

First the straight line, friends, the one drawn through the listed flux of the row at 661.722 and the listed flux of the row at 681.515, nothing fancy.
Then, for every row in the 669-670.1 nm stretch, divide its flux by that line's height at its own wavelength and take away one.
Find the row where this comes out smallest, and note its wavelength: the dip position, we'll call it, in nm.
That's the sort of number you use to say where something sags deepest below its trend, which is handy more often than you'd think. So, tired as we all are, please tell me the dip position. 669.076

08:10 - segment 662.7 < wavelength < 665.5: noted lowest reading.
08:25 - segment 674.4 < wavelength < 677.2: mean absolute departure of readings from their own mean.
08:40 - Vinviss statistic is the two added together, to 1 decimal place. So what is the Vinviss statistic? 10.3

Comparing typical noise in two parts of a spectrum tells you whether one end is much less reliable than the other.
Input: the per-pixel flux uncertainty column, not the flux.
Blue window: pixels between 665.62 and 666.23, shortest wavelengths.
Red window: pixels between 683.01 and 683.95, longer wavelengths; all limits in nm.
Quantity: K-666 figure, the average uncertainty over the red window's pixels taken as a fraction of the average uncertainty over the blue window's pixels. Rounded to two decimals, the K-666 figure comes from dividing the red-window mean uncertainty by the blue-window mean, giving 1.12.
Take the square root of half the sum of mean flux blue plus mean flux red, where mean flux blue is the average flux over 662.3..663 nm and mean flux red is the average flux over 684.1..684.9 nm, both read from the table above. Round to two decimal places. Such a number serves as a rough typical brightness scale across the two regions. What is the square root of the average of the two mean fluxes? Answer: 3.46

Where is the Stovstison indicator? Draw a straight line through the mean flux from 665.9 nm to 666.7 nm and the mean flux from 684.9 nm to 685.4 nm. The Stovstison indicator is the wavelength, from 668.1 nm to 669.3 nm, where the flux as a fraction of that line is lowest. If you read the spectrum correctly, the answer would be 668.922 nm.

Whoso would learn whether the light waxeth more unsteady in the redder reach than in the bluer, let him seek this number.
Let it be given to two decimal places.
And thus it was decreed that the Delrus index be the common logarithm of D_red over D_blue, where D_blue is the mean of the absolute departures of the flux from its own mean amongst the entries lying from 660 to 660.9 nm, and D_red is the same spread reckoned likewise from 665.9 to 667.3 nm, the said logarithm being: 0.02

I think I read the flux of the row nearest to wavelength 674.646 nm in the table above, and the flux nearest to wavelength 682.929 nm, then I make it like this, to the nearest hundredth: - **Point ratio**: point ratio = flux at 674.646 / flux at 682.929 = 2.86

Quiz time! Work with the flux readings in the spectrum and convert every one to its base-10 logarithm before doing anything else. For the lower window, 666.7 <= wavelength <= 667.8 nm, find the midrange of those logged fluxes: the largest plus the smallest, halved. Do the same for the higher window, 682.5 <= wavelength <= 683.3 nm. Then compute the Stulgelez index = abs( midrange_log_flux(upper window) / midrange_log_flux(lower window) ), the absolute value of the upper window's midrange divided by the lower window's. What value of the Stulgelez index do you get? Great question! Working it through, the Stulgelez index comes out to 0.839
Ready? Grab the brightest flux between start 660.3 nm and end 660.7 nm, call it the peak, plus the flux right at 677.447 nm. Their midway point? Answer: 11.6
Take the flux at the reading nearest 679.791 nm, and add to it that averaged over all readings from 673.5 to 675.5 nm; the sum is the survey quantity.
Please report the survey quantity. 22.8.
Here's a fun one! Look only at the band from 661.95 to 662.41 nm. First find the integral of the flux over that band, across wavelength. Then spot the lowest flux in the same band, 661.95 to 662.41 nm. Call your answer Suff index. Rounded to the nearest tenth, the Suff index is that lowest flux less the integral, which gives 5.0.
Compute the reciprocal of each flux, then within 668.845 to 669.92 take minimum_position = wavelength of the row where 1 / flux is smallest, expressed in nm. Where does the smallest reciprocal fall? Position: 669.230 nm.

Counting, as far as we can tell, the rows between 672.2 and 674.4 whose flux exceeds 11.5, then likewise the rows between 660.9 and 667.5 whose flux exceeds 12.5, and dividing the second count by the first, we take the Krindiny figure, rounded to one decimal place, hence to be 1.1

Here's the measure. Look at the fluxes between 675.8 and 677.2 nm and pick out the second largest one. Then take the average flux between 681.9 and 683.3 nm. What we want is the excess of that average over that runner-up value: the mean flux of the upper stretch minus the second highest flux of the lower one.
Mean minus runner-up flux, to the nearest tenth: -4.1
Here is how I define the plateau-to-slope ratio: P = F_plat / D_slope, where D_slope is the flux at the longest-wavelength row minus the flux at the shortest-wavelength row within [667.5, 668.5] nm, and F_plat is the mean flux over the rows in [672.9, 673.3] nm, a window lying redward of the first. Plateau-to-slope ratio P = 6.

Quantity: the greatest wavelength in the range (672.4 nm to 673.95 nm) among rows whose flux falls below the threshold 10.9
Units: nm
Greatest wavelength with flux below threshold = 673.869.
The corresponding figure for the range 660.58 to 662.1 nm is 662.027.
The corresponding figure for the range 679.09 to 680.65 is 680.261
